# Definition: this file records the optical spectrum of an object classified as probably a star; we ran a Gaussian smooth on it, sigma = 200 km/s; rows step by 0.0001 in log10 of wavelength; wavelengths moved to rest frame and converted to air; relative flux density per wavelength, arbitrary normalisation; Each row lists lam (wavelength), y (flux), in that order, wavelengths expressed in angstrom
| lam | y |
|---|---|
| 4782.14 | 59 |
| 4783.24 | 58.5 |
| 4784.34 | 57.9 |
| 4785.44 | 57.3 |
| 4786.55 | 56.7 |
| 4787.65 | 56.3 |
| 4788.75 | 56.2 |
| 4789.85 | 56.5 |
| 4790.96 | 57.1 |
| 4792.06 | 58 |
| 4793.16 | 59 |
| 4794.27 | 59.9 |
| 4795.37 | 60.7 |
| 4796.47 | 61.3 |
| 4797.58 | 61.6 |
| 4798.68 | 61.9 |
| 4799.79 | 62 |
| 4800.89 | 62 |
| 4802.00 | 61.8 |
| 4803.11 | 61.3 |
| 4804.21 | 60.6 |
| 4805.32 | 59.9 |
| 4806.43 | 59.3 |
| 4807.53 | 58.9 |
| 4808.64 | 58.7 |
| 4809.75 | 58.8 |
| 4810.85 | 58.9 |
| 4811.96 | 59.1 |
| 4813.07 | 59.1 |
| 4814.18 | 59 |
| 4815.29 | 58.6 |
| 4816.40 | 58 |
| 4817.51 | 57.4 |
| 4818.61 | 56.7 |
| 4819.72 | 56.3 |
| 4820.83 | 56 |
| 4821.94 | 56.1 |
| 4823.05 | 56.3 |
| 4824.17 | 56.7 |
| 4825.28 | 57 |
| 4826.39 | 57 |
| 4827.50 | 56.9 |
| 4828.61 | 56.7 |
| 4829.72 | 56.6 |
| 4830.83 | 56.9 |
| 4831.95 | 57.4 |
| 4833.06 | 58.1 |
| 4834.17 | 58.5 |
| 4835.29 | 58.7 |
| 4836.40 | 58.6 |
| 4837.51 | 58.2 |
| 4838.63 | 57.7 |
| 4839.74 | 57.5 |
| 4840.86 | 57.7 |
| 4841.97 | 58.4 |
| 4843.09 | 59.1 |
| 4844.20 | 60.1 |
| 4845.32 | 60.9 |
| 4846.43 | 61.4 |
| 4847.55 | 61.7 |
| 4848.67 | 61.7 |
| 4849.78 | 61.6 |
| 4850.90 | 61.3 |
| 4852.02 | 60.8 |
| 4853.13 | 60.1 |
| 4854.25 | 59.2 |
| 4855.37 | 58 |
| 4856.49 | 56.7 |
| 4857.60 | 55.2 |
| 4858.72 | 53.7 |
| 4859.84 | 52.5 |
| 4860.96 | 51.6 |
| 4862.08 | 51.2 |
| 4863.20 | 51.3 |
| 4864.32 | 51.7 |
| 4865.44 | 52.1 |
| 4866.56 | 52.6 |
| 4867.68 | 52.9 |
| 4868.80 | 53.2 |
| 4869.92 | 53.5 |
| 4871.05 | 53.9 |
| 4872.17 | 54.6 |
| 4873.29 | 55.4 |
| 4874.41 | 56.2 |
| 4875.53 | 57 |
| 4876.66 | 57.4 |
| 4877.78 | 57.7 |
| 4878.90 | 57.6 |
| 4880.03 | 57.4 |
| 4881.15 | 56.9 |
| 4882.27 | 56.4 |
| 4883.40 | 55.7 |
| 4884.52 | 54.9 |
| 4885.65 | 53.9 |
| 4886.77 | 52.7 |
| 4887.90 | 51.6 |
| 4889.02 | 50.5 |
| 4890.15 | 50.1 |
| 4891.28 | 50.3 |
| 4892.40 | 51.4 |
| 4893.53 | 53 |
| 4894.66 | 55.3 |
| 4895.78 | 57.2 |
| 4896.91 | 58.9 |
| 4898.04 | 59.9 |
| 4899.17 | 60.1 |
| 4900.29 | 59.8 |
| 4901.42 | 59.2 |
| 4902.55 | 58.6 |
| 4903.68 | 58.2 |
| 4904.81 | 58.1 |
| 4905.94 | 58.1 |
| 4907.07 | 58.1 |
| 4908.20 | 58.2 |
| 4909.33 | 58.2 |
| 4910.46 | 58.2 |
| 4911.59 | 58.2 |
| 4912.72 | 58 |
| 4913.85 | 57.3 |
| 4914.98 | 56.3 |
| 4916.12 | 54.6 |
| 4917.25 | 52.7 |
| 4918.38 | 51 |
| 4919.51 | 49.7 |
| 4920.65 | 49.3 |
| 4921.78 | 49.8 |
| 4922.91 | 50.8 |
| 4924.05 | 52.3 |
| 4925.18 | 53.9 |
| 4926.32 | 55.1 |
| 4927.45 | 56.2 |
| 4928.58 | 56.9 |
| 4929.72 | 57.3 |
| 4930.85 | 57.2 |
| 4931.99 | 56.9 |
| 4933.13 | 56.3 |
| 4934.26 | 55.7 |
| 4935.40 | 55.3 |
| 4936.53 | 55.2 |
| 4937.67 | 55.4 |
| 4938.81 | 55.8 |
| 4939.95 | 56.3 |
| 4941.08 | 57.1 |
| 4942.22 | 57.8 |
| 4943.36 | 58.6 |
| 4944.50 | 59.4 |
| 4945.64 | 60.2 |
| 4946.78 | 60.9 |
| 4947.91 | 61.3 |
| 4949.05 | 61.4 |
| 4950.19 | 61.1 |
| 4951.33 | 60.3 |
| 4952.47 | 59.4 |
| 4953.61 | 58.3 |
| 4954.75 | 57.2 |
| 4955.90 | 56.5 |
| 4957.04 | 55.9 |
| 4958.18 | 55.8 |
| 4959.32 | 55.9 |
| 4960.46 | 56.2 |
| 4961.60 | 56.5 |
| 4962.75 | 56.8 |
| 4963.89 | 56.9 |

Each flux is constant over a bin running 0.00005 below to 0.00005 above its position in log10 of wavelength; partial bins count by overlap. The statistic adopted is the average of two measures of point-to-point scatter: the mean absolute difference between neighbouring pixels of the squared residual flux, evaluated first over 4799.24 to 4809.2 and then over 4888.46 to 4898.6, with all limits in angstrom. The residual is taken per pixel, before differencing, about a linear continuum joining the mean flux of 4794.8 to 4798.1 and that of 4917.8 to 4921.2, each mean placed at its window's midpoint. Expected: 4.6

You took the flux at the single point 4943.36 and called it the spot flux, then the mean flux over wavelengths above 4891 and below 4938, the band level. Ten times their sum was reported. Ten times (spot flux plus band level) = 1144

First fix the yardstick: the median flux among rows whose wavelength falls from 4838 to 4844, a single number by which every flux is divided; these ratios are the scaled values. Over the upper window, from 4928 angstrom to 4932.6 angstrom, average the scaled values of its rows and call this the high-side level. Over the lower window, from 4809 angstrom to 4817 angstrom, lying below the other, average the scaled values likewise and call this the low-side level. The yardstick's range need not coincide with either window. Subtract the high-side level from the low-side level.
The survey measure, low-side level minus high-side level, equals 0.030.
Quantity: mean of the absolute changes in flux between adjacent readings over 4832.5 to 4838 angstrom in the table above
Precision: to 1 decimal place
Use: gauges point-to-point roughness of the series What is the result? 0.3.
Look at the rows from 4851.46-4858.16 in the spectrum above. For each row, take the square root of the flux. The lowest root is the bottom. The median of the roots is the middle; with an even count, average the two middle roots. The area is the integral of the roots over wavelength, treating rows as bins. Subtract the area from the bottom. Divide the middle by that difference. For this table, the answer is -0.175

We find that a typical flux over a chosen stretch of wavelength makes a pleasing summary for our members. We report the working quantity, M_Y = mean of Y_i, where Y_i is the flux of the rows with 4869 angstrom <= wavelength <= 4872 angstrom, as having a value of 54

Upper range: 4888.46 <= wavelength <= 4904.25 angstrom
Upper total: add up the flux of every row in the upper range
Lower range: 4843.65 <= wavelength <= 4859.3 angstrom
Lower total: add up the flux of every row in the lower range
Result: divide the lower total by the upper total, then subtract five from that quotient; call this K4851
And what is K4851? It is -3.94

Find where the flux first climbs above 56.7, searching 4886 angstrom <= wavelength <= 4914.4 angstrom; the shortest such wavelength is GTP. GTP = 4895.78 angstrom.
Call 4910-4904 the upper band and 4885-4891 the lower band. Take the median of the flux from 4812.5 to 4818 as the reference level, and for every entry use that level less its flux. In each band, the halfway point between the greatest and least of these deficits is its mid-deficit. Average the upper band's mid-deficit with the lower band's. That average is 3.5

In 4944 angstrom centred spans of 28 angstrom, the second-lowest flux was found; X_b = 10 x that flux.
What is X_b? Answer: 553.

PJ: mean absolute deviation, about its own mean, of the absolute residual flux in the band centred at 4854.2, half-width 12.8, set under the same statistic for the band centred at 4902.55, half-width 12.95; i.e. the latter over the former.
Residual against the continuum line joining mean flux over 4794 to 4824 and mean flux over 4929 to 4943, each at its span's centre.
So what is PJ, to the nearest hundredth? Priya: 0.85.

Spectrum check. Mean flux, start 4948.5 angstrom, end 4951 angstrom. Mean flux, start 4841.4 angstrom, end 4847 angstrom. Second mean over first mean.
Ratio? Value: 0.98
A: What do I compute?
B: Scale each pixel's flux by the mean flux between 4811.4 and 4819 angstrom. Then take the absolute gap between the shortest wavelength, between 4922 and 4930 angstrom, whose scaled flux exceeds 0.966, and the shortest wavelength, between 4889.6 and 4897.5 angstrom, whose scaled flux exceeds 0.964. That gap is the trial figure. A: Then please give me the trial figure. 32.8 angstrom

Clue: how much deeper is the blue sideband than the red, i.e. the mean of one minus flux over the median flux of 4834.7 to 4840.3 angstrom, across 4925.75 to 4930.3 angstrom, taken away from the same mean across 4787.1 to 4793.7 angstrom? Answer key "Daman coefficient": -0.014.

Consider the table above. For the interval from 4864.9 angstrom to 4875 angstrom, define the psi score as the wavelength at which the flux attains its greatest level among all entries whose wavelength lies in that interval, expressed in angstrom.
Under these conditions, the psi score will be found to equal 4874.41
